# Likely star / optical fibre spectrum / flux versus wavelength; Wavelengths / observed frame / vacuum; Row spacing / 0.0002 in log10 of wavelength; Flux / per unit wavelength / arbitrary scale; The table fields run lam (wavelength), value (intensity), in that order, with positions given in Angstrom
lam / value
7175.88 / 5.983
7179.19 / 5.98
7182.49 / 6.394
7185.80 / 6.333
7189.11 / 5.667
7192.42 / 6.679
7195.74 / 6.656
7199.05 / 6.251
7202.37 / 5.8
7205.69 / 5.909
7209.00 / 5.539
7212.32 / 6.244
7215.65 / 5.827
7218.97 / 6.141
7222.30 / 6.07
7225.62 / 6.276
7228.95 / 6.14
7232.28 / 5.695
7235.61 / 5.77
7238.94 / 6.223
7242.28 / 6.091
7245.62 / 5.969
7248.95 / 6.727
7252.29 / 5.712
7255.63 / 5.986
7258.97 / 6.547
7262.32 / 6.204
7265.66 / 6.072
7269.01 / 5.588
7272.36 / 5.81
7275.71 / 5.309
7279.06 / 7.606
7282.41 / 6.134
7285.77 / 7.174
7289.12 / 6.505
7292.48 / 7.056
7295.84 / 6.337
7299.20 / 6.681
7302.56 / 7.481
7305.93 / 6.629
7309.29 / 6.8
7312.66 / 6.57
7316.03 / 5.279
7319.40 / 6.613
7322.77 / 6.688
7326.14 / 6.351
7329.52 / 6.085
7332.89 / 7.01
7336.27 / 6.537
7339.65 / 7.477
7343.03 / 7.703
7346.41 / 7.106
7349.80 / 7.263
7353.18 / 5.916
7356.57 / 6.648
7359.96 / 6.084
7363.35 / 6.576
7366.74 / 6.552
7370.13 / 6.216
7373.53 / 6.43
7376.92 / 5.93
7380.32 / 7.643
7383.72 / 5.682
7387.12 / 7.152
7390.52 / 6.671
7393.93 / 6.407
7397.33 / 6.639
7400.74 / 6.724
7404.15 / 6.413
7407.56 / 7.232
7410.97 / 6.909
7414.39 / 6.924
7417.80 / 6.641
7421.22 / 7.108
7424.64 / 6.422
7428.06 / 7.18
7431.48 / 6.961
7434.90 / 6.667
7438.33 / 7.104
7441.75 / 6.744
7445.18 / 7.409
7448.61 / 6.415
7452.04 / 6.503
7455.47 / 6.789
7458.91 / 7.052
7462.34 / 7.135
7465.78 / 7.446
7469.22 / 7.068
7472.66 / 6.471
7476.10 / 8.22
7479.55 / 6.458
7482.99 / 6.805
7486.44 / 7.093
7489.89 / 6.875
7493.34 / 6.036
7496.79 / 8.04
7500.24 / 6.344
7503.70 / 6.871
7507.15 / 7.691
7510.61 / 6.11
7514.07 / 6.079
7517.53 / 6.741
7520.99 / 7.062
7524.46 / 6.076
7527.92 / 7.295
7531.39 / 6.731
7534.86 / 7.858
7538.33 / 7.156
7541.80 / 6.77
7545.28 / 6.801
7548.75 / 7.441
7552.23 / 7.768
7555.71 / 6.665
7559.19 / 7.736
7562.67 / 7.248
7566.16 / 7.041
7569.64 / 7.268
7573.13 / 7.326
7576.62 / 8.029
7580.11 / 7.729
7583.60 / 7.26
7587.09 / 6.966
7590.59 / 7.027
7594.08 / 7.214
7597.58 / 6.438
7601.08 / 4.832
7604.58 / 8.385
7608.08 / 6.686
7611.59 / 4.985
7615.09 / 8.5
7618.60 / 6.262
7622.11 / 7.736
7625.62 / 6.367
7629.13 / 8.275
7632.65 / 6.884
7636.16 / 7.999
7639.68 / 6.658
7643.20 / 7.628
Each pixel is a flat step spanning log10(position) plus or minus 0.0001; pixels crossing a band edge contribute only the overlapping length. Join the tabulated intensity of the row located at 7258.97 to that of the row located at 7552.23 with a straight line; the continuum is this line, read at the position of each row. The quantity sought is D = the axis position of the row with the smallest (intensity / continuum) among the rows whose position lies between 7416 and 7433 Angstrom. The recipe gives 7424.64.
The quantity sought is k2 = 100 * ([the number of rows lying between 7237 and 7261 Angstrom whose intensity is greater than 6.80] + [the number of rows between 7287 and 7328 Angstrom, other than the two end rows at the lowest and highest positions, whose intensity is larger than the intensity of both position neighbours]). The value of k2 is 400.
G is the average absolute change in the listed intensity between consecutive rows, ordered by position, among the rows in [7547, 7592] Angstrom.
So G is 0.44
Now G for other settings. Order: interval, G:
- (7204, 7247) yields 0.29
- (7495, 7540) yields 0.85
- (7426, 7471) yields 0.36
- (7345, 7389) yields 0.79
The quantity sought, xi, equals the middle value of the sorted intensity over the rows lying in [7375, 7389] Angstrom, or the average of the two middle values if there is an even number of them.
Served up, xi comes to 6.5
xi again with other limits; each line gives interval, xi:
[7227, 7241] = 6.0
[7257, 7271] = 6.1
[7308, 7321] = 6.6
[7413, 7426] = 6.8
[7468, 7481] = 6.8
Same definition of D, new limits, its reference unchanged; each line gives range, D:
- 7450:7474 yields 7472.66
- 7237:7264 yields 7252.29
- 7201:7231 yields 7209.00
